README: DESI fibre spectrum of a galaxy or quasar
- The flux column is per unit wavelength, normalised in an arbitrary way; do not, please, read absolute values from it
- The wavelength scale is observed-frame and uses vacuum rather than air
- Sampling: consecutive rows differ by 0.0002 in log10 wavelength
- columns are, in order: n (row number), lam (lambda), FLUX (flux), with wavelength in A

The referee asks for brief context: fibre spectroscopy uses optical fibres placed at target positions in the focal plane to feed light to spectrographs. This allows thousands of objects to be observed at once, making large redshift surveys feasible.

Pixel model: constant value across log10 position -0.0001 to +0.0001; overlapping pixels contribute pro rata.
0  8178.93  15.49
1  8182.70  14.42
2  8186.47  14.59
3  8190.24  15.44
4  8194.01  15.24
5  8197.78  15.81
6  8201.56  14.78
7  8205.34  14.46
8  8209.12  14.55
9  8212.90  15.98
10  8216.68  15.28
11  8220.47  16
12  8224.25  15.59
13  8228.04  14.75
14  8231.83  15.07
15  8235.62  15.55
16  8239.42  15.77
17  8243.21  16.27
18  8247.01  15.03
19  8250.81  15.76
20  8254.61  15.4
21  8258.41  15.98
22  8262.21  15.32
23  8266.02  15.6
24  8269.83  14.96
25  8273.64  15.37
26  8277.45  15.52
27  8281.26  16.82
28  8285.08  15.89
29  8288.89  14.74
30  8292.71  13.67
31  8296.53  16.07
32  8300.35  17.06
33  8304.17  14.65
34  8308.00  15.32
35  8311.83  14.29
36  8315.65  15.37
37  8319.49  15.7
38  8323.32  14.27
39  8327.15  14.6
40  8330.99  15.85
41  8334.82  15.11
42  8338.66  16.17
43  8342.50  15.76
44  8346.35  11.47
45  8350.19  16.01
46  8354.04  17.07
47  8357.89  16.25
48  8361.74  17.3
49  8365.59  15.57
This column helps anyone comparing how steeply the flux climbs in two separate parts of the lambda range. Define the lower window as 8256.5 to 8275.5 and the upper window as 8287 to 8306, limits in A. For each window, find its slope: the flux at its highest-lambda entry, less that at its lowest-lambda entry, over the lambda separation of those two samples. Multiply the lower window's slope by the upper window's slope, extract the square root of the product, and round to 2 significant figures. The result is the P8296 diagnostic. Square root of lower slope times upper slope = 0.015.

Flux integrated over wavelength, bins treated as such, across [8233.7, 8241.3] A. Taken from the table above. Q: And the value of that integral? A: 119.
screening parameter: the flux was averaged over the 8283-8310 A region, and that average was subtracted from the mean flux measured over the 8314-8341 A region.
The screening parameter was 0.0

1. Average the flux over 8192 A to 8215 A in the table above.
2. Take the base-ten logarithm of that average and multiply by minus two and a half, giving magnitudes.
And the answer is -2.95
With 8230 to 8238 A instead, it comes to -2.96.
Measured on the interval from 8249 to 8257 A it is -2.98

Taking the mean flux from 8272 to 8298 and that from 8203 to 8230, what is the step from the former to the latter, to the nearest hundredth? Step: -0.21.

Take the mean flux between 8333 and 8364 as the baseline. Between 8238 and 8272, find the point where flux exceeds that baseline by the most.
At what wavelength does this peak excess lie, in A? 8243.21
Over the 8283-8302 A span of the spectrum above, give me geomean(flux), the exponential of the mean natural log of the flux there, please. 15.4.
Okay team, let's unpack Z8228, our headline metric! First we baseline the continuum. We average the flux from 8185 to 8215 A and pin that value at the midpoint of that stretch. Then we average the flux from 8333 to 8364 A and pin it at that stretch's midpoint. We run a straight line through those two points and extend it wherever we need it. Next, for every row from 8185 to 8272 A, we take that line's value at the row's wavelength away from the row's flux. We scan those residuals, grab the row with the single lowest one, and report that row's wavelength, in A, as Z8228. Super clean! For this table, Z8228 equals 8205.34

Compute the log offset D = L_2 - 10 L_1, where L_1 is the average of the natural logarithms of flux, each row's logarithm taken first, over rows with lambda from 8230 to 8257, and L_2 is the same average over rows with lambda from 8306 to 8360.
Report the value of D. -24.7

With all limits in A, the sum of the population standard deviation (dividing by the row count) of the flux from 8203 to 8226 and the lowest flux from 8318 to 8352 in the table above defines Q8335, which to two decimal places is 12.09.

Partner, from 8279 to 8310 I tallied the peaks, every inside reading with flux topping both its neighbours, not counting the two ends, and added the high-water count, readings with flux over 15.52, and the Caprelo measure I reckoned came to 5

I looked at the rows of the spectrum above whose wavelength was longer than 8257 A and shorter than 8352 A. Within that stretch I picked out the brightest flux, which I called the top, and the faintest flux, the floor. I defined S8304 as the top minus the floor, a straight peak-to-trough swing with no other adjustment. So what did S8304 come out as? 5.6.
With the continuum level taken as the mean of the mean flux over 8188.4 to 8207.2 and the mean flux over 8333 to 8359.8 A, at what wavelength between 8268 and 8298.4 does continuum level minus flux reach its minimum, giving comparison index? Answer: 8281.26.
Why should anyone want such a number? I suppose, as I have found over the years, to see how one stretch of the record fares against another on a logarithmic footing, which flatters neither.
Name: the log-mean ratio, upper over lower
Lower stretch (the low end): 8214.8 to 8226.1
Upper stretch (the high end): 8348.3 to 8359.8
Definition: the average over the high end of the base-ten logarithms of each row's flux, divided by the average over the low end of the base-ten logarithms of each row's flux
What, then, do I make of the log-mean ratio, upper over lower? 1.02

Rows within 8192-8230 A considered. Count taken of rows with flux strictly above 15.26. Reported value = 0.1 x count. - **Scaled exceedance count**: 0.50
